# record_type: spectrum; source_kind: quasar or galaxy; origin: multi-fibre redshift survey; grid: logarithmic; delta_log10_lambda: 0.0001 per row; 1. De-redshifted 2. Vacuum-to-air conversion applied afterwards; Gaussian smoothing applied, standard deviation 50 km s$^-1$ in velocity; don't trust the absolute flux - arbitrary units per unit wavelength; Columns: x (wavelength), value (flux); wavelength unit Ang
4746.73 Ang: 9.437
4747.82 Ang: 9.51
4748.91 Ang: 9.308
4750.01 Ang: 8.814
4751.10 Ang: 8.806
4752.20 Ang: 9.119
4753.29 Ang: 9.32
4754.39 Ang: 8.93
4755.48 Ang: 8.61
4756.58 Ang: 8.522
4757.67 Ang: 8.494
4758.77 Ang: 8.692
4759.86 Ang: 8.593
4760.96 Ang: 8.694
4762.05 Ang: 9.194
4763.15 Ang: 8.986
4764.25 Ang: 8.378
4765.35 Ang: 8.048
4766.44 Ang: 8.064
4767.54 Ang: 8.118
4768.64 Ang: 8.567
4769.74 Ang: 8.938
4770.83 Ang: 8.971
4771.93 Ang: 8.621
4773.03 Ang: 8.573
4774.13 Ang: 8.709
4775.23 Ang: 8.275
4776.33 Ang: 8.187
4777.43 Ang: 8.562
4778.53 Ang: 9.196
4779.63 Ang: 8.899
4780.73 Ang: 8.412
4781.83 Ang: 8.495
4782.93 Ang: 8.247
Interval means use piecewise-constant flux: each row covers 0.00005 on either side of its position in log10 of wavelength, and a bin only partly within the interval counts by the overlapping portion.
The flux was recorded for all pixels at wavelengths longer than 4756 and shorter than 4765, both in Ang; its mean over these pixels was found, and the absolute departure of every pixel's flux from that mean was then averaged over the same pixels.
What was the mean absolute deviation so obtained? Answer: 0.20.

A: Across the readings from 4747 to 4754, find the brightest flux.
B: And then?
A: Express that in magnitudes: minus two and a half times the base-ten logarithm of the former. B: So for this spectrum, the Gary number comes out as -2.45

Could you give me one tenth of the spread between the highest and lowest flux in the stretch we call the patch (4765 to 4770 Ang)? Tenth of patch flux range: 0.089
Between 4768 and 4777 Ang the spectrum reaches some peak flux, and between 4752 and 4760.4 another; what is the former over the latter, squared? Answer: 0.93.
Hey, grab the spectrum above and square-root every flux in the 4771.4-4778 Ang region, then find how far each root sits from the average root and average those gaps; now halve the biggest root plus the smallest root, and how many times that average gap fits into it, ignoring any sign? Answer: 99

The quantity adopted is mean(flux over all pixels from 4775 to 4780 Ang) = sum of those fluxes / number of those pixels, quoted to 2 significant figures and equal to 8.6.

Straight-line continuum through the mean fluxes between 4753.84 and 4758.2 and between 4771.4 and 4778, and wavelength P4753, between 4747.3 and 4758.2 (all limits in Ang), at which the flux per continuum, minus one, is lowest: 4757.67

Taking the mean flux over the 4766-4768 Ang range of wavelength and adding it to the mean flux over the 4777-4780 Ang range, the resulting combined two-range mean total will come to 17.0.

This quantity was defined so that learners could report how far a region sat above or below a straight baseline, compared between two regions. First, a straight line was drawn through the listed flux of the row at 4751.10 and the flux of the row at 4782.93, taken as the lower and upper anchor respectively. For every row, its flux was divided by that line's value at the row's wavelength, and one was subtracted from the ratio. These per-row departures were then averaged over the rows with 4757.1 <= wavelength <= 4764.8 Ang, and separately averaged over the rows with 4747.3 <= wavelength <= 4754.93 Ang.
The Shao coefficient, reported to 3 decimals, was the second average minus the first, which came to 0.025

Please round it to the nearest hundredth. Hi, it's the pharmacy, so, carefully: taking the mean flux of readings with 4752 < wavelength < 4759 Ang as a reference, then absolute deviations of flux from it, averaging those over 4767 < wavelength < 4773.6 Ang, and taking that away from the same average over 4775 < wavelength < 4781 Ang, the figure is 0.10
